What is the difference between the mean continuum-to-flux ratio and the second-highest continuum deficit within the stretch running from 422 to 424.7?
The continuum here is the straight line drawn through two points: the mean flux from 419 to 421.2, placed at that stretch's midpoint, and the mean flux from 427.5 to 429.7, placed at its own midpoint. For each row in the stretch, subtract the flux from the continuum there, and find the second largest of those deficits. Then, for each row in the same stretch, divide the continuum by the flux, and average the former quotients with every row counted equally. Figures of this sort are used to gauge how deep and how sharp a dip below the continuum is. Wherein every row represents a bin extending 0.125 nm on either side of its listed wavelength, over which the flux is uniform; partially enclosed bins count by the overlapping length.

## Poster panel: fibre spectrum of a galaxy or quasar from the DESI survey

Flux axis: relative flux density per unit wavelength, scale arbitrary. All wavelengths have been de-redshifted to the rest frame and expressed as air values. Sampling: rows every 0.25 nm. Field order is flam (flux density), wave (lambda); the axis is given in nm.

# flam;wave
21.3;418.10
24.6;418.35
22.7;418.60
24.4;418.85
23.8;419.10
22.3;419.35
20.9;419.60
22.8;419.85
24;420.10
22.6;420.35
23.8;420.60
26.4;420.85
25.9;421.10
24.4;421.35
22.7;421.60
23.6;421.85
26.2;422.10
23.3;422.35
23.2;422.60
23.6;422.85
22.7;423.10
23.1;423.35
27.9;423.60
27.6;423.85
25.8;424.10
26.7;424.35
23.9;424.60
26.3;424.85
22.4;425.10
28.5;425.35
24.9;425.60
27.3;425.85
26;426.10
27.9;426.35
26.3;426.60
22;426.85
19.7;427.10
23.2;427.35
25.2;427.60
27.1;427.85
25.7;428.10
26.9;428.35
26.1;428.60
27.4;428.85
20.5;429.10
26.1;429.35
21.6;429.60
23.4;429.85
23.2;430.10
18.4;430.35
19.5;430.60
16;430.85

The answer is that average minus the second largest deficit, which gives -0.1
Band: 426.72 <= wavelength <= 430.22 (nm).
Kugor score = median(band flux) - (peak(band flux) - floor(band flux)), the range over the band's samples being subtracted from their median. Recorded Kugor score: 16.6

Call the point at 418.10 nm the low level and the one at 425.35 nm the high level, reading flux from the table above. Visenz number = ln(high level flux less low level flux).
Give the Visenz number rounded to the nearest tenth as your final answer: 2.0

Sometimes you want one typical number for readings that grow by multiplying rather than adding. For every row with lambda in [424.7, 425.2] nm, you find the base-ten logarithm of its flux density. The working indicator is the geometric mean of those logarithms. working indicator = 1.38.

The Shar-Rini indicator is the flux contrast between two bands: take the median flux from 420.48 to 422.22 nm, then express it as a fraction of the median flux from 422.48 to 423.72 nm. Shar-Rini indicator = 1.05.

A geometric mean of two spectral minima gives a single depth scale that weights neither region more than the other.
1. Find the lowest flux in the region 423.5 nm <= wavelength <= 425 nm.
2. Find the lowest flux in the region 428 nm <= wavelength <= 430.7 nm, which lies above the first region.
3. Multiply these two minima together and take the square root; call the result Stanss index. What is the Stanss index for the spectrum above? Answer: 21.0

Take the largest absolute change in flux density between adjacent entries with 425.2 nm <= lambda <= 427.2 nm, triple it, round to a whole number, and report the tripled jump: 13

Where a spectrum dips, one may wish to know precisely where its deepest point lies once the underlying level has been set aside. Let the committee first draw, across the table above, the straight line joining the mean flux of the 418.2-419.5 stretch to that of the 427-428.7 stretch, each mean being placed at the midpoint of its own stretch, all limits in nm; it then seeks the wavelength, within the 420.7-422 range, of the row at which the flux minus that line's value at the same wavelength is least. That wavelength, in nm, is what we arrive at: 421.60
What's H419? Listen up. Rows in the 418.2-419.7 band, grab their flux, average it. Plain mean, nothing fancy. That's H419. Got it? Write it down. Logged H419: 23.1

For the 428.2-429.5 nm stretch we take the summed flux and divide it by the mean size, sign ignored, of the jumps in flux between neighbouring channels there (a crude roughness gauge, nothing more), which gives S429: 35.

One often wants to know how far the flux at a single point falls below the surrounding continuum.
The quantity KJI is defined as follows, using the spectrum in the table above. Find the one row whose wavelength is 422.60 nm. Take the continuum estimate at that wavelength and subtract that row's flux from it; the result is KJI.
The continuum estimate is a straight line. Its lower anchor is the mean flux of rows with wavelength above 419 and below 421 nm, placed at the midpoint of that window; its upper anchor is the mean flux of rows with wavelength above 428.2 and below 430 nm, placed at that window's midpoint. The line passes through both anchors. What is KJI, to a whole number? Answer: 0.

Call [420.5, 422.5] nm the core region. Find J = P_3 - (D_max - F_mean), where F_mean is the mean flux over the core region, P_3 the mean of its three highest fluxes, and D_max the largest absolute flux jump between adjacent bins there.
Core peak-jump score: 47.8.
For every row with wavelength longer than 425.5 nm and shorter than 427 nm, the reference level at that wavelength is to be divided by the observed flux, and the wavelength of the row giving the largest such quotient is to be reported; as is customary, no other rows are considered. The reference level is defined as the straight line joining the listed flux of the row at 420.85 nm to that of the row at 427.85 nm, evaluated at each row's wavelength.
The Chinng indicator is 426.85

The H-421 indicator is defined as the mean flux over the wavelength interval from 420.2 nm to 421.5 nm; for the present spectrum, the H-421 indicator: 24.6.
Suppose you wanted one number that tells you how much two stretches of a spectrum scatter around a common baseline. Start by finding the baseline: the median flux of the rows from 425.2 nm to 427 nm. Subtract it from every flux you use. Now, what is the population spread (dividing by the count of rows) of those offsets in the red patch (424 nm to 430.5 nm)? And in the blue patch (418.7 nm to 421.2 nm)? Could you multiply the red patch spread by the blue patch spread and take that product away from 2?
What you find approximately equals -2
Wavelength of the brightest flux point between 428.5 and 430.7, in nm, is 428.85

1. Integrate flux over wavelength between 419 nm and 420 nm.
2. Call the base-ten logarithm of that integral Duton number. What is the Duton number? 1.351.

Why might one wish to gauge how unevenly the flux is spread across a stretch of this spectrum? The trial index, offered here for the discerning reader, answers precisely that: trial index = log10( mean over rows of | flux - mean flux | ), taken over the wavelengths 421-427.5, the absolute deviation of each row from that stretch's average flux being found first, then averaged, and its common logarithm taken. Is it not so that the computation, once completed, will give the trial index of 0.28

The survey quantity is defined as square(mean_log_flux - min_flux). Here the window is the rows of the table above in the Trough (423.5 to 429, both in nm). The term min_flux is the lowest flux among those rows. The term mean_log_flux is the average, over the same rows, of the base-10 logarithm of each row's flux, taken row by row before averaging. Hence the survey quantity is 335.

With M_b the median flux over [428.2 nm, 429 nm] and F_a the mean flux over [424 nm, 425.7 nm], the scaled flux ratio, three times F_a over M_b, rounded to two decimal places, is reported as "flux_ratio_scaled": 2.84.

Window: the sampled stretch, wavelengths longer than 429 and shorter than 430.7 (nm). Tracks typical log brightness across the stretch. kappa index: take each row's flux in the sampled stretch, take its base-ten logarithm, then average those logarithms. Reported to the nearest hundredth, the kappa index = 1.34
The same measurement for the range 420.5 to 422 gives 1.39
